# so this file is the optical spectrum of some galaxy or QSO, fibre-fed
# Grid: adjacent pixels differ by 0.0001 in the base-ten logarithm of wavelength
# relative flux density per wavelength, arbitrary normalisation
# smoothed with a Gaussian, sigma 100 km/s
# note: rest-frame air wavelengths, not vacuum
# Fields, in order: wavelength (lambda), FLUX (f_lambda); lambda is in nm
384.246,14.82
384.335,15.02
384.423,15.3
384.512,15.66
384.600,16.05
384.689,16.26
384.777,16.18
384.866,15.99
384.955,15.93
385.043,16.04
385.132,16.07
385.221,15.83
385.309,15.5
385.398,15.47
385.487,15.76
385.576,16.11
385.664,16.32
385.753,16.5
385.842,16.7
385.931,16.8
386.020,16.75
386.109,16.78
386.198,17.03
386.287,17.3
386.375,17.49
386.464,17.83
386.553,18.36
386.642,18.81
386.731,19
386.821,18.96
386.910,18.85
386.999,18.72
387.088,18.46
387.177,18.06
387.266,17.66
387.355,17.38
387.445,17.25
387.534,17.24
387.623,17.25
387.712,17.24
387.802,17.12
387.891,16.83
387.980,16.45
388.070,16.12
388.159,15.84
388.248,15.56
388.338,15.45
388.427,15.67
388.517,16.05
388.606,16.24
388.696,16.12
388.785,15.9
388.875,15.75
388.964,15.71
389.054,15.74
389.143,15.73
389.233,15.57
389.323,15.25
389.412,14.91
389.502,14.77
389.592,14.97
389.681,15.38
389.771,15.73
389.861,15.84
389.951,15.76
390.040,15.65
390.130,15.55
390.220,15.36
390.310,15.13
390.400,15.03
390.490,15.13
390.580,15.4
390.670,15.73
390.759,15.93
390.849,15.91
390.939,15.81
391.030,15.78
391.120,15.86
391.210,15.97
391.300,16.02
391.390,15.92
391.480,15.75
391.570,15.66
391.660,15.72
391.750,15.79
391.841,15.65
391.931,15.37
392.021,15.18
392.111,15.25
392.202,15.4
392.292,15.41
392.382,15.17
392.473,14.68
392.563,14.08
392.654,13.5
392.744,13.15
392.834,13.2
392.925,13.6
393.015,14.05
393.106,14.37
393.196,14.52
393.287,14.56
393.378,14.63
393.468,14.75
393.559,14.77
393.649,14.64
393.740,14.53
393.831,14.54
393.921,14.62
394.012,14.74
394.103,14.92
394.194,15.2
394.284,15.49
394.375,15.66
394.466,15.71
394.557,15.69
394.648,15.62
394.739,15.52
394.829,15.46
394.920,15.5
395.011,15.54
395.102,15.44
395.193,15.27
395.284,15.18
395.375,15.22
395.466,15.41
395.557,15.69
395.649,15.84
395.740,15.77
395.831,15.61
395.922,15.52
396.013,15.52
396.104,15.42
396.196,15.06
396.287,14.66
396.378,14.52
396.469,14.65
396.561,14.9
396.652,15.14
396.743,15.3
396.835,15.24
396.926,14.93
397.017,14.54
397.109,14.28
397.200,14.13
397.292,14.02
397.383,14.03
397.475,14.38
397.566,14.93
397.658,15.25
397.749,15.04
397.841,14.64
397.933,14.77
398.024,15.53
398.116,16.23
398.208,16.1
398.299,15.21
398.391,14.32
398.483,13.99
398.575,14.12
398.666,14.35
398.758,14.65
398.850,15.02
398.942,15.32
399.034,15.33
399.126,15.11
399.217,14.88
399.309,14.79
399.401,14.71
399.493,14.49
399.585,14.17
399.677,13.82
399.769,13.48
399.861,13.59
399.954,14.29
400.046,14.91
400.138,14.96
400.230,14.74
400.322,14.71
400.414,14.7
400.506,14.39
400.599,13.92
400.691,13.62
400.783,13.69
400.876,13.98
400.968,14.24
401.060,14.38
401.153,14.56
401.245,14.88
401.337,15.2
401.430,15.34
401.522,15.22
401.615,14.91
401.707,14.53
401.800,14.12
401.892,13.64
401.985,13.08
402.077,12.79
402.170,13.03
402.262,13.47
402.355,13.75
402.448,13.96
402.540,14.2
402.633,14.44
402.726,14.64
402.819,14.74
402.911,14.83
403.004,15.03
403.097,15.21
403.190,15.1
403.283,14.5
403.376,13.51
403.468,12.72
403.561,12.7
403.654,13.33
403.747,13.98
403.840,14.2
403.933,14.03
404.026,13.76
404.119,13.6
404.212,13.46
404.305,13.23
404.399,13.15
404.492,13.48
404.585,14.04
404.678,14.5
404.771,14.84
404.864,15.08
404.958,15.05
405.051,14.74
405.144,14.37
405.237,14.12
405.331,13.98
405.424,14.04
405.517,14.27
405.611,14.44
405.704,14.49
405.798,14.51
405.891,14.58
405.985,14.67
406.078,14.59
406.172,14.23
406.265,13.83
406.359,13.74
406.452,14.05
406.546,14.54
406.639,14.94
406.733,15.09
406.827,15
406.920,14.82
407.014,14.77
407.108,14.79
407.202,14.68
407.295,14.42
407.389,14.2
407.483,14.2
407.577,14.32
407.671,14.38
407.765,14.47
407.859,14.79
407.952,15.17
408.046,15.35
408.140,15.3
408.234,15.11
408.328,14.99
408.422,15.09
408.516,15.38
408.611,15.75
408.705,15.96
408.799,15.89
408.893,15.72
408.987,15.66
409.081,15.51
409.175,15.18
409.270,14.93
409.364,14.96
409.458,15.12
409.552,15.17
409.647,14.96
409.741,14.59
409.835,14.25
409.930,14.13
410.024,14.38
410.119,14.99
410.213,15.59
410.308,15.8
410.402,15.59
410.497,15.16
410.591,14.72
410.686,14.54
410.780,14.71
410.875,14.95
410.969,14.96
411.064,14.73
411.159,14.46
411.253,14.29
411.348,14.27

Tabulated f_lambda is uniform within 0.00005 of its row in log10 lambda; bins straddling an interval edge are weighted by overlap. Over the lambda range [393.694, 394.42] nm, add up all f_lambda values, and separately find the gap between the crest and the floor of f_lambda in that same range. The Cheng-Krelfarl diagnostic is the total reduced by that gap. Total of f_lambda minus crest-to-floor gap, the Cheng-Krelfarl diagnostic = 119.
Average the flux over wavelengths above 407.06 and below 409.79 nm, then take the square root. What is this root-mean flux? 3.878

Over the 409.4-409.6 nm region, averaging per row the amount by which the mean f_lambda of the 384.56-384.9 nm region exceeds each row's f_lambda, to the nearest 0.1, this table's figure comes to 1.0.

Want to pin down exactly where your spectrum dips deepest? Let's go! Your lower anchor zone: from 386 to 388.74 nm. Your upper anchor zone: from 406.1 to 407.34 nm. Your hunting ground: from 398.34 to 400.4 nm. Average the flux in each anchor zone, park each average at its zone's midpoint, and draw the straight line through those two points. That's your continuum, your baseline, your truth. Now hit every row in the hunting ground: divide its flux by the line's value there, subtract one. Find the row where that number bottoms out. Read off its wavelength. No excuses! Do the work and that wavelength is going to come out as 399.769 nm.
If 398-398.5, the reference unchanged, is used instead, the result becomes 398.483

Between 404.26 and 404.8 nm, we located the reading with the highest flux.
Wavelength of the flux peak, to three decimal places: 404.771 nm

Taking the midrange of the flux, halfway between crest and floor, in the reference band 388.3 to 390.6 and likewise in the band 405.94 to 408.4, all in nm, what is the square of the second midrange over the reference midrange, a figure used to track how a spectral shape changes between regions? 0.88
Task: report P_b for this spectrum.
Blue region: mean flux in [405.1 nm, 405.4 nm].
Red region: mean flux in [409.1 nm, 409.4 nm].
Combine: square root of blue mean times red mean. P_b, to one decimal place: 14.6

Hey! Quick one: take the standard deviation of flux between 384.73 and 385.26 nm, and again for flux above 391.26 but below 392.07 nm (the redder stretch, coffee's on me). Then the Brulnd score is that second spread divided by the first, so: 2.2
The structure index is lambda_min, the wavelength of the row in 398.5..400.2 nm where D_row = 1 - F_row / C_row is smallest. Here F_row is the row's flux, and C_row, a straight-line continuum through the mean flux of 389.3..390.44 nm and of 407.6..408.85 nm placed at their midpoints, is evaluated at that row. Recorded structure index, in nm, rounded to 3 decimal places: 399.034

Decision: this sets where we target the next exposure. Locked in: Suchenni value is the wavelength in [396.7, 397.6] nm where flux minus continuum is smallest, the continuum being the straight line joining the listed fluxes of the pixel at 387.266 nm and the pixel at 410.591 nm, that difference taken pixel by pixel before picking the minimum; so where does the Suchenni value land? 397.292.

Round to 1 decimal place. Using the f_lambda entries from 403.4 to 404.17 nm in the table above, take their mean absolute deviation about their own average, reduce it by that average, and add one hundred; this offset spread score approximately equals 86.9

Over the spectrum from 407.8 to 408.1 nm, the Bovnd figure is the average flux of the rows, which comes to 15.1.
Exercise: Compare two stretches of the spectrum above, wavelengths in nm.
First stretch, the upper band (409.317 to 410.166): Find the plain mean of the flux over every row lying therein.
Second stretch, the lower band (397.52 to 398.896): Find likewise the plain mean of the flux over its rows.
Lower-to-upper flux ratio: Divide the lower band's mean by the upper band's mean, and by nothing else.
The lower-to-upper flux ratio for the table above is 1.01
